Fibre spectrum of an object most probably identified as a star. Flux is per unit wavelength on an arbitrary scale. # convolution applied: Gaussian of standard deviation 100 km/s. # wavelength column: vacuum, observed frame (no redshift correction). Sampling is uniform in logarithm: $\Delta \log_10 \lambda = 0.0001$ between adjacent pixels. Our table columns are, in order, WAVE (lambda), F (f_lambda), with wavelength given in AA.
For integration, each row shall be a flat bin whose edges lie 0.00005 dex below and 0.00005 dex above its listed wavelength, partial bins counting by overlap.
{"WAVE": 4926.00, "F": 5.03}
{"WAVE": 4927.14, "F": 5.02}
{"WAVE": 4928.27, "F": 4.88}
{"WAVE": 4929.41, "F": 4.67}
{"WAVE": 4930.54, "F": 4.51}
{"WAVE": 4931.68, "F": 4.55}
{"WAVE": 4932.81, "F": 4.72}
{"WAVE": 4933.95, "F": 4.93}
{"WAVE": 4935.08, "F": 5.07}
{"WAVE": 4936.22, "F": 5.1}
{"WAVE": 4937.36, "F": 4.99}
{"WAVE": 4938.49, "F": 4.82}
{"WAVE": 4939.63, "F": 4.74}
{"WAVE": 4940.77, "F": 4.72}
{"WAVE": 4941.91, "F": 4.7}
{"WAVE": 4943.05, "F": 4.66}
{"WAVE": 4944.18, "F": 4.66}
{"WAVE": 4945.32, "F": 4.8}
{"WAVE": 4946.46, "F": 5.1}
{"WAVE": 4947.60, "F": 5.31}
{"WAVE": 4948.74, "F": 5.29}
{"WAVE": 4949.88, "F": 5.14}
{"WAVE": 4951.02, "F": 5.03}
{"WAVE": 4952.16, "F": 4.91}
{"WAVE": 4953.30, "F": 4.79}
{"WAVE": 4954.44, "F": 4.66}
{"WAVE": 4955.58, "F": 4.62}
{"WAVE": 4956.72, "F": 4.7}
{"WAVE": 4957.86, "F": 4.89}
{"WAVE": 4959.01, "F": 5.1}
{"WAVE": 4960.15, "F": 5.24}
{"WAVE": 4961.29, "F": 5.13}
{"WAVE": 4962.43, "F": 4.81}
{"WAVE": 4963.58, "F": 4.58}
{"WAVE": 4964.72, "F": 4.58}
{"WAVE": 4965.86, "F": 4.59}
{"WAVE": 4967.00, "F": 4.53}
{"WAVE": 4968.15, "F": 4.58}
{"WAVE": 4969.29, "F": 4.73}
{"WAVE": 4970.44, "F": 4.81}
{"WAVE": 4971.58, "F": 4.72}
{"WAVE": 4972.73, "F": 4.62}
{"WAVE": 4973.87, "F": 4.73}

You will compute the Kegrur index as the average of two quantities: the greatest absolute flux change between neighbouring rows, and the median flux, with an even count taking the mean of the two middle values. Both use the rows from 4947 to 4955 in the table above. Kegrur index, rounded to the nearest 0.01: 2.59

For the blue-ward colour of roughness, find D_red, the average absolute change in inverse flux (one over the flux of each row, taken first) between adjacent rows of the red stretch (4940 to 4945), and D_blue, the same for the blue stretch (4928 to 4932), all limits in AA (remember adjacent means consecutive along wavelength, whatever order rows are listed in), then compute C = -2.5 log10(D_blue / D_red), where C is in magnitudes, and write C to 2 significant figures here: -2.1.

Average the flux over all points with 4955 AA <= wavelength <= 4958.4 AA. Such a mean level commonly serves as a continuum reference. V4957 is 4.74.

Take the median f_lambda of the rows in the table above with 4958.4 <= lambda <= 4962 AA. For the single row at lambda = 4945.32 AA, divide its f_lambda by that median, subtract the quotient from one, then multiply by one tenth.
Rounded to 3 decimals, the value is 0.006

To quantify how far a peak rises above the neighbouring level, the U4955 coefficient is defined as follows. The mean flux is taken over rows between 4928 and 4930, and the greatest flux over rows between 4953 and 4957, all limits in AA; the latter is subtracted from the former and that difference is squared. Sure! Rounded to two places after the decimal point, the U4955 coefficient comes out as 0.00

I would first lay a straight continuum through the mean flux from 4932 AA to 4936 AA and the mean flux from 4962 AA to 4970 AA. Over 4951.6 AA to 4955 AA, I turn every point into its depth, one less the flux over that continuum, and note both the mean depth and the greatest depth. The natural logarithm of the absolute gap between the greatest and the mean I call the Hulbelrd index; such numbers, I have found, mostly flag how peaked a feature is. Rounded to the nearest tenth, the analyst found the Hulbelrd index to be -3.7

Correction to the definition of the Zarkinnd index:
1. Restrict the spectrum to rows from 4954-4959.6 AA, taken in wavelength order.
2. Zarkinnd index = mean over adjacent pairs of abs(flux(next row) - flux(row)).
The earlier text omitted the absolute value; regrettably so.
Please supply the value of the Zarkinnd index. 0.13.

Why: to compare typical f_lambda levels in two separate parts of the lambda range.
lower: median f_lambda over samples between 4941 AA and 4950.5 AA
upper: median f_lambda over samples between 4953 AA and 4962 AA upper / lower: 0.98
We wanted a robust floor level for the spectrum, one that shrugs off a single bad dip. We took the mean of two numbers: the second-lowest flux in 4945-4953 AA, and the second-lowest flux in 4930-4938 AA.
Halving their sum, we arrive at 4.73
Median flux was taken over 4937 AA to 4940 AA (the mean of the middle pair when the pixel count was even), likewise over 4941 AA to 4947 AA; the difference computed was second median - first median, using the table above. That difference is -0.12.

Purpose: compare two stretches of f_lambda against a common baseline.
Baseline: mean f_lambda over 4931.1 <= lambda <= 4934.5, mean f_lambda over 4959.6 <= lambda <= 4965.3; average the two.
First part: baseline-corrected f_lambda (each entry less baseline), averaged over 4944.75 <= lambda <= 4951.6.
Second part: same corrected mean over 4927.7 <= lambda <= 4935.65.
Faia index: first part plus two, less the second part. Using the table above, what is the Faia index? 2.35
